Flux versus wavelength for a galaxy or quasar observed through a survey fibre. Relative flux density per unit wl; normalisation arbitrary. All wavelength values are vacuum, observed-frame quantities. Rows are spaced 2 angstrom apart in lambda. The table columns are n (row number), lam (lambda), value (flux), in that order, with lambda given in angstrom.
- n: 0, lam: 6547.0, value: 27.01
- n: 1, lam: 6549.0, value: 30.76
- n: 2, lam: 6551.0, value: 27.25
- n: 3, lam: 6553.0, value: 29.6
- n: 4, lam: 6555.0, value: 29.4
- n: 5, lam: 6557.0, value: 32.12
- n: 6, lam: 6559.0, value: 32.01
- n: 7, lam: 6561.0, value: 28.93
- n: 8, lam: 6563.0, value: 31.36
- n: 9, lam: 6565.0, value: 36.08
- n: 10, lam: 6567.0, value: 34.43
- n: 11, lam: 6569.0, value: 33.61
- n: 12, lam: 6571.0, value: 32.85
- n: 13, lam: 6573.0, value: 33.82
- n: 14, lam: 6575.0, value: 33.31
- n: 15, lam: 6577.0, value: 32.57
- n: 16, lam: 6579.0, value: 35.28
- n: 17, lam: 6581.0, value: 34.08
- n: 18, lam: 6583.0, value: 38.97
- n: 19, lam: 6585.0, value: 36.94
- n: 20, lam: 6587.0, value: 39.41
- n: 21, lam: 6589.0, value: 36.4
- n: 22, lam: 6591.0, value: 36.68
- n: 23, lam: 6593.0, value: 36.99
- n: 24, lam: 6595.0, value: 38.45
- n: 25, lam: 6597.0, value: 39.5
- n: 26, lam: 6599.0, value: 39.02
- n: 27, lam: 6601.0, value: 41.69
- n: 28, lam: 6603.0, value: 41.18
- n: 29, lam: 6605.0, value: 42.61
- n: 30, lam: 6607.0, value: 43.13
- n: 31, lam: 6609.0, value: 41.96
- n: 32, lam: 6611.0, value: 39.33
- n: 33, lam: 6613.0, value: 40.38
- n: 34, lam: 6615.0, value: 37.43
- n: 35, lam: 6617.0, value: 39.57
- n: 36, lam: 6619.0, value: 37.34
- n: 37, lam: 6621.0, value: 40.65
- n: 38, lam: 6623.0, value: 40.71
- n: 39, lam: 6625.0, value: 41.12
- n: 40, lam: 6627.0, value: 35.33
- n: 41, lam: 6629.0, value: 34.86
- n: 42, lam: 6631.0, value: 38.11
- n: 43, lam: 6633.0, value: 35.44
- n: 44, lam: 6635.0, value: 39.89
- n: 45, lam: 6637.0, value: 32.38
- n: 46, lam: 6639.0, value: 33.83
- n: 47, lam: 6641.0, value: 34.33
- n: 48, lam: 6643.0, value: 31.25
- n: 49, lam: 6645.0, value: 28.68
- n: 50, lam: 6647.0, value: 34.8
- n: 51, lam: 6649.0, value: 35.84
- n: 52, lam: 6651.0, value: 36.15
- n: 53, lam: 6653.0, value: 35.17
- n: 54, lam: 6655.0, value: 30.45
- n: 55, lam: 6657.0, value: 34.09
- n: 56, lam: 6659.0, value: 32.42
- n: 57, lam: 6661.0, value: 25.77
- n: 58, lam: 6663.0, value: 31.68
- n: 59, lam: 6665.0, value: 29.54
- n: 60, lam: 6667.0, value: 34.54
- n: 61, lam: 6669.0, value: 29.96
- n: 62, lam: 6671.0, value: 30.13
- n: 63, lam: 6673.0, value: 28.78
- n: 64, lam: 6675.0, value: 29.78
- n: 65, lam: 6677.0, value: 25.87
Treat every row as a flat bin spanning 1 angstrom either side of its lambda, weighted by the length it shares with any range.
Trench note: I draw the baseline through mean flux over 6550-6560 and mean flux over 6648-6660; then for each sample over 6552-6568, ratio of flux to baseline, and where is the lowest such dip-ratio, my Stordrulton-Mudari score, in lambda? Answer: 6561.0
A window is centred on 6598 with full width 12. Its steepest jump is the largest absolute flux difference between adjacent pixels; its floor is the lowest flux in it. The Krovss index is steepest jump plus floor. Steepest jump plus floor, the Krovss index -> 39.7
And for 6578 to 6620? 39.0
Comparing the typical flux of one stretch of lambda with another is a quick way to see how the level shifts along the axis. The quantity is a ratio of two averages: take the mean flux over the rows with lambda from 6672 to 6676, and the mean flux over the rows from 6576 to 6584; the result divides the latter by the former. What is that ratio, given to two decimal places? 1.20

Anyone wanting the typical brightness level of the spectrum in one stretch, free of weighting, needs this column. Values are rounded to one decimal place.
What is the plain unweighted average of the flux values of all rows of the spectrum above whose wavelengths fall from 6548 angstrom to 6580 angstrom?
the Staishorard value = 32.1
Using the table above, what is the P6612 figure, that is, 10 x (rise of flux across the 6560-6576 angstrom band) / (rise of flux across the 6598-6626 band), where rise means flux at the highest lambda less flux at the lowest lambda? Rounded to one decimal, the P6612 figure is 20.9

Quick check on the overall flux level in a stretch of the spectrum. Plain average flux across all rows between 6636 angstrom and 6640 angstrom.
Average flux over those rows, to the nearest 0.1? 33.1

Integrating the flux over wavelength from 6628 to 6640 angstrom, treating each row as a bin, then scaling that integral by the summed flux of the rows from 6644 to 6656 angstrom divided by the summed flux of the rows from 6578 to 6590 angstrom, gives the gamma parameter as 390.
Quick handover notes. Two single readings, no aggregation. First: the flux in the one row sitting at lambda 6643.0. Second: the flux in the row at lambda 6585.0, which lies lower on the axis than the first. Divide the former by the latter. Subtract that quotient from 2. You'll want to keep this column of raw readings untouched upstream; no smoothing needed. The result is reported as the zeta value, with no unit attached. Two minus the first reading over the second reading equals 1.15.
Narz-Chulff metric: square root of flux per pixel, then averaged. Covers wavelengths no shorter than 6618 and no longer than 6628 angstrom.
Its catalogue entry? 6.24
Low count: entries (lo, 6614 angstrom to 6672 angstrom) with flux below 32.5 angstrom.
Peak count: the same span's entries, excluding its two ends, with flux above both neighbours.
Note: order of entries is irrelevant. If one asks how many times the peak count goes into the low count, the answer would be 1.1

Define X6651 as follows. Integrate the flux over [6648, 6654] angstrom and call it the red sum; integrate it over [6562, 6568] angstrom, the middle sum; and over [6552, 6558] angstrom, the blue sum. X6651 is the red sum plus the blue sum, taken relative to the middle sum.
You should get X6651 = 1.9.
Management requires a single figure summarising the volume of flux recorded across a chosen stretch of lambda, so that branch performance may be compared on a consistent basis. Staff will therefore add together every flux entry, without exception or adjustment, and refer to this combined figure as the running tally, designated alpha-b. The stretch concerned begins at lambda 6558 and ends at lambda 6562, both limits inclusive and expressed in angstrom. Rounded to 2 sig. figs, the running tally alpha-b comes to 61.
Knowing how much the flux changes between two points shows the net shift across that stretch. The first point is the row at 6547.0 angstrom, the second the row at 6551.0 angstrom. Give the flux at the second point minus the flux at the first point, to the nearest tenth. 0.2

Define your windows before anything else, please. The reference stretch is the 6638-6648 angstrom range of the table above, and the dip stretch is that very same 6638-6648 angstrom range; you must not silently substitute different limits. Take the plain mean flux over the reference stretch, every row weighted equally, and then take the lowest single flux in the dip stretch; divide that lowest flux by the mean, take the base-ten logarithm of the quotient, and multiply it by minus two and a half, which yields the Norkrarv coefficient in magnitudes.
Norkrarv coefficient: 0.14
